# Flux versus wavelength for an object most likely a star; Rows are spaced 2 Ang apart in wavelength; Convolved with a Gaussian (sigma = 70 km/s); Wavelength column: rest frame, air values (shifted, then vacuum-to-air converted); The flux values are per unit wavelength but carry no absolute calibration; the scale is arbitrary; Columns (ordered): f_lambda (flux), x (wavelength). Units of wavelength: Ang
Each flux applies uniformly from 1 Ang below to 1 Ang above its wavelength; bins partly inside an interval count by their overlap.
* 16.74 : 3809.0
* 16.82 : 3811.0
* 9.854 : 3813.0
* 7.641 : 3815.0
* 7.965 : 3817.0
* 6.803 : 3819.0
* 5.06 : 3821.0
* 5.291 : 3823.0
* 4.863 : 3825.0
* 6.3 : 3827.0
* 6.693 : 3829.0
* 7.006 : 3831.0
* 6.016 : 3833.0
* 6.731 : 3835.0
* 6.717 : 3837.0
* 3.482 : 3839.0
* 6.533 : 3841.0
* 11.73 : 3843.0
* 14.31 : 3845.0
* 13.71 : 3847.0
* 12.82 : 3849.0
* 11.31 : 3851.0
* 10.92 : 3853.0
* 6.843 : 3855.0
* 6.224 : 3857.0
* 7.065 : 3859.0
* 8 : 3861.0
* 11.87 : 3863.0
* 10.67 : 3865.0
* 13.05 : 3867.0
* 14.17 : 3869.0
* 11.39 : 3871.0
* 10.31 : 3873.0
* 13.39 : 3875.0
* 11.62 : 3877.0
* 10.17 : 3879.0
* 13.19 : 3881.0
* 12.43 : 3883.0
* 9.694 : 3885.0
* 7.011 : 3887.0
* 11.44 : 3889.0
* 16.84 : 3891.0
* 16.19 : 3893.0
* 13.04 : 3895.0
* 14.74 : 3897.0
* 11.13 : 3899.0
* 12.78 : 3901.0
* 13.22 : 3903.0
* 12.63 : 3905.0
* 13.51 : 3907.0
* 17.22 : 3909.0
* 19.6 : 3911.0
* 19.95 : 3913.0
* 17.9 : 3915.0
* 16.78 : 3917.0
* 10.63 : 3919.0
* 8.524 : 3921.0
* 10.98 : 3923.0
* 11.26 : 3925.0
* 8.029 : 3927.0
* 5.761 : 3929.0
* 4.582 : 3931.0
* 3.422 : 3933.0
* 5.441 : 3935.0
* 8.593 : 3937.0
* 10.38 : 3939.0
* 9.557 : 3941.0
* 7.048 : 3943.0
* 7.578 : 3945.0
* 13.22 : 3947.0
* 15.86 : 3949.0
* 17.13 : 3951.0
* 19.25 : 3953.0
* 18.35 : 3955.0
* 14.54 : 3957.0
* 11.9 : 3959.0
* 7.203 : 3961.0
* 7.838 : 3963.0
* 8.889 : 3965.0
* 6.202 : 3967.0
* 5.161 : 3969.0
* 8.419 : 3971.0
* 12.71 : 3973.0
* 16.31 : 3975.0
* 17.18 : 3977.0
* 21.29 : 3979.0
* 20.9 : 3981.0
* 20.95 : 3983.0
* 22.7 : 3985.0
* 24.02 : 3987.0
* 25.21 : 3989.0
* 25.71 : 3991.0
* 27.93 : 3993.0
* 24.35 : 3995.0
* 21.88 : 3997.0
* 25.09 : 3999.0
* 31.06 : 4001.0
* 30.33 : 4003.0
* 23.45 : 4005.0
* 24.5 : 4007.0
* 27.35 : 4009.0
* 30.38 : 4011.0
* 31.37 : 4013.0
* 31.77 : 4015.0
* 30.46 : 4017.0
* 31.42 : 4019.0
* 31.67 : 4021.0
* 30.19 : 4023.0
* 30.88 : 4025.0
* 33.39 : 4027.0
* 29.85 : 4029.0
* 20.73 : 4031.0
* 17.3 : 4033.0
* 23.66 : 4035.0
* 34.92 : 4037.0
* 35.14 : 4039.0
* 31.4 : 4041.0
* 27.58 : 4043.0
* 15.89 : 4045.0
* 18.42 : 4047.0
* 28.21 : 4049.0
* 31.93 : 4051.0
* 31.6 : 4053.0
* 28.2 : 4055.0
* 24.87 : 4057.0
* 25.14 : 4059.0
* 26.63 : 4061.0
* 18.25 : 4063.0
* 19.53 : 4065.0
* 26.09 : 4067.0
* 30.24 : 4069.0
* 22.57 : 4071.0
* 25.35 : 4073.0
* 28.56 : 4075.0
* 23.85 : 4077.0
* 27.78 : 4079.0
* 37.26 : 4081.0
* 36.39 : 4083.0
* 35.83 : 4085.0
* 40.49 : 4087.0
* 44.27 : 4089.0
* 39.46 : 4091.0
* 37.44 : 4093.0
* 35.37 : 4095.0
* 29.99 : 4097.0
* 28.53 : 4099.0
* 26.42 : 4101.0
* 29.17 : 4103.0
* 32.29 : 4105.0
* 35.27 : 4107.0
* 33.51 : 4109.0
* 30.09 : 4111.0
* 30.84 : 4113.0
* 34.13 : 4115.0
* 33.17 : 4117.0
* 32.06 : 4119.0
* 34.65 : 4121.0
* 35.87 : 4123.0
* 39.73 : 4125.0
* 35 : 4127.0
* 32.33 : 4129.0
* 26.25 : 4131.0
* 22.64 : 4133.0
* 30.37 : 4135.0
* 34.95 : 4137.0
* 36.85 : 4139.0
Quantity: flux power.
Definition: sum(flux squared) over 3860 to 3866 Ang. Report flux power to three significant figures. 319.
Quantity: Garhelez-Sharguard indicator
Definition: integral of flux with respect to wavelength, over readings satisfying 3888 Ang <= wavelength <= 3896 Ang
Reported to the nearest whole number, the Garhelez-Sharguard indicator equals 115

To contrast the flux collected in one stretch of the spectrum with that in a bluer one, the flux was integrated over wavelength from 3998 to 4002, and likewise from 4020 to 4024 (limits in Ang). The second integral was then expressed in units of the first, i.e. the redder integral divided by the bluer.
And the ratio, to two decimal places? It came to 1.10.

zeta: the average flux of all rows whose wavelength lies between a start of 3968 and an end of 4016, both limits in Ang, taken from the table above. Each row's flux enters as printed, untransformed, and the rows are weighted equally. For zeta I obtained 23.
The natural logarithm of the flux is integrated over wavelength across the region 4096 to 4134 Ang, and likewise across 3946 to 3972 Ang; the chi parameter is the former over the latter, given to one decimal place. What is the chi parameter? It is 2.1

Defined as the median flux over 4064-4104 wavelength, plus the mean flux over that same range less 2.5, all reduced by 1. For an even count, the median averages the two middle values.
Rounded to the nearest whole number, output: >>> 57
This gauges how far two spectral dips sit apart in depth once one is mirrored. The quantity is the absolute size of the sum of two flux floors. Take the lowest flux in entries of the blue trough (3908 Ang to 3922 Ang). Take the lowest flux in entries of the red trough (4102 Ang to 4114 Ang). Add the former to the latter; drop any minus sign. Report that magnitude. 38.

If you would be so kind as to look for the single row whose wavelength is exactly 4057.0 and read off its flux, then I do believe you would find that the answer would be 24.87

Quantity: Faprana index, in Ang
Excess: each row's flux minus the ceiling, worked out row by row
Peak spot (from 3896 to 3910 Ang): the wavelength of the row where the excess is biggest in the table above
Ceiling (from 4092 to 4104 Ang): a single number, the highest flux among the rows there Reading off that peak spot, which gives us 3909.0 Ang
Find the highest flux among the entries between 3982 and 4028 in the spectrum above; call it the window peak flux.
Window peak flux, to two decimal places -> 33.39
